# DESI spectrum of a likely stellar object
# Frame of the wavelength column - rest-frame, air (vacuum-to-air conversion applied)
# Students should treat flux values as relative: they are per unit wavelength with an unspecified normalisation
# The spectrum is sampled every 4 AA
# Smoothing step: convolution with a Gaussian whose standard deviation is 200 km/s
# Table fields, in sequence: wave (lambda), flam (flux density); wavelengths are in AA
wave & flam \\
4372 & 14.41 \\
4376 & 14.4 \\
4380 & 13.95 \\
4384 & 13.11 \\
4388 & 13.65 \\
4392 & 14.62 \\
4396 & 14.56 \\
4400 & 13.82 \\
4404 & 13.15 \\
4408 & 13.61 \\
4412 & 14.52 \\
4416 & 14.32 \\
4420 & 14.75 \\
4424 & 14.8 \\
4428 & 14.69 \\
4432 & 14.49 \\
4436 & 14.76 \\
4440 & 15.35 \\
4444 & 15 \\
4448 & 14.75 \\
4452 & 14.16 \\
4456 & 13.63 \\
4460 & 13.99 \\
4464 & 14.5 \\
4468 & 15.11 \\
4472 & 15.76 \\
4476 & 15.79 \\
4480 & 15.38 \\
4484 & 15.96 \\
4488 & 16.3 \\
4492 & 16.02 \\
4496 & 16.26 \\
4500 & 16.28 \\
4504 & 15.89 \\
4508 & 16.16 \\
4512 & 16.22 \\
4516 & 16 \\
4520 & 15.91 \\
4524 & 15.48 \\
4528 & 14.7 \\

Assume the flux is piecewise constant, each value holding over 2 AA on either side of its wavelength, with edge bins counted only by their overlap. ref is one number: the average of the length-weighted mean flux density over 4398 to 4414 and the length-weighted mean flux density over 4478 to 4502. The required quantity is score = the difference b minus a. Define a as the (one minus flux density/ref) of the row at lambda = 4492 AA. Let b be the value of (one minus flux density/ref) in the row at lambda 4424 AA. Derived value 0.08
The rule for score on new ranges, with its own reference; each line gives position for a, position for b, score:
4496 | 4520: 0.02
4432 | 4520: -0.10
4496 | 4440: 0.06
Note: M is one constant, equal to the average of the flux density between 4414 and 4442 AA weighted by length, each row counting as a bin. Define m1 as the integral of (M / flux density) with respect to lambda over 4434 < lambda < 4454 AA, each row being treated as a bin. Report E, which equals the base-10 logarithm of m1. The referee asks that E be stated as 1.30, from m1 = 20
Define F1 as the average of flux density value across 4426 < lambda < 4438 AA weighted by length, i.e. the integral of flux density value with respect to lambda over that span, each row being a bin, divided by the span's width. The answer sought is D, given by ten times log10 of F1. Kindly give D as 11.7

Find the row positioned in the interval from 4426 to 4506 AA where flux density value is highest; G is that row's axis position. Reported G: 4488 AA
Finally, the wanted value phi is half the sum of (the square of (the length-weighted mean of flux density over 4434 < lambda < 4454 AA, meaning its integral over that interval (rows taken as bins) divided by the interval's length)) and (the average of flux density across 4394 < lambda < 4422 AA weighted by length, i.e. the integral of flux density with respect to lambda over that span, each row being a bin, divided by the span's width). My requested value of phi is 117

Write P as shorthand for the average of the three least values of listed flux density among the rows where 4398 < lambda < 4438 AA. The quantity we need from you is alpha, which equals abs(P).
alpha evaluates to 13.5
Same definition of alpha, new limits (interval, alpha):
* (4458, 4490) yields 14.5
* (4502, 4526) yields 15.8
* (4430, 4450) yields 14.7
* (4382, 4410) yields 13.3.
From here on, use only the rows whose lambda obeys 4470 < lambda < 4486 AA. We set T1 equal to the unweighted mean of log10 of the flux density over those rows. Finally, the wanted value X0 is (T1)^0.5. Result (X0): 1.094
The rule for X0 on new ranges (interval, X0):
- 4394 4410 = 1.067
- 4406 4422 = 1.075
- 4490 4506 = 1.099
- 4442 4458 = 1.076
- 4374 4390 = 1.067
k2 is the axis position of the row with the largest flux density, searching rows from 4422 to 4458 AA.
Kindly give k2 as 4440 AA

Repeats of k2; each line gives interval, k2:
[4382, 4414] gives 4392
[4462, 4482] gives 4476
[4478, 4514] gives 4488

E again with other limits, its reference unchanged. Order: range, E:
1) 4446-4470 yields 1.39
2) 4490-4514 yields 1.34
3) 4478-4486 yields 0.88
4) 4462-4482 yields 1.28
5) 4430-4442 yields 1.08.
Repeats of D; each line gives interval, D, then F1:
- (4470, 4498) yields 12.0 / 15.9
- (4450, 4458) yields 11.4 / 13.9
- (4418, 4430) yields 11.7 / 14.7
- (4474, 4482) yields 11.9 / 15.6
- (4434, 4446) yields 11.8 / 15.0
